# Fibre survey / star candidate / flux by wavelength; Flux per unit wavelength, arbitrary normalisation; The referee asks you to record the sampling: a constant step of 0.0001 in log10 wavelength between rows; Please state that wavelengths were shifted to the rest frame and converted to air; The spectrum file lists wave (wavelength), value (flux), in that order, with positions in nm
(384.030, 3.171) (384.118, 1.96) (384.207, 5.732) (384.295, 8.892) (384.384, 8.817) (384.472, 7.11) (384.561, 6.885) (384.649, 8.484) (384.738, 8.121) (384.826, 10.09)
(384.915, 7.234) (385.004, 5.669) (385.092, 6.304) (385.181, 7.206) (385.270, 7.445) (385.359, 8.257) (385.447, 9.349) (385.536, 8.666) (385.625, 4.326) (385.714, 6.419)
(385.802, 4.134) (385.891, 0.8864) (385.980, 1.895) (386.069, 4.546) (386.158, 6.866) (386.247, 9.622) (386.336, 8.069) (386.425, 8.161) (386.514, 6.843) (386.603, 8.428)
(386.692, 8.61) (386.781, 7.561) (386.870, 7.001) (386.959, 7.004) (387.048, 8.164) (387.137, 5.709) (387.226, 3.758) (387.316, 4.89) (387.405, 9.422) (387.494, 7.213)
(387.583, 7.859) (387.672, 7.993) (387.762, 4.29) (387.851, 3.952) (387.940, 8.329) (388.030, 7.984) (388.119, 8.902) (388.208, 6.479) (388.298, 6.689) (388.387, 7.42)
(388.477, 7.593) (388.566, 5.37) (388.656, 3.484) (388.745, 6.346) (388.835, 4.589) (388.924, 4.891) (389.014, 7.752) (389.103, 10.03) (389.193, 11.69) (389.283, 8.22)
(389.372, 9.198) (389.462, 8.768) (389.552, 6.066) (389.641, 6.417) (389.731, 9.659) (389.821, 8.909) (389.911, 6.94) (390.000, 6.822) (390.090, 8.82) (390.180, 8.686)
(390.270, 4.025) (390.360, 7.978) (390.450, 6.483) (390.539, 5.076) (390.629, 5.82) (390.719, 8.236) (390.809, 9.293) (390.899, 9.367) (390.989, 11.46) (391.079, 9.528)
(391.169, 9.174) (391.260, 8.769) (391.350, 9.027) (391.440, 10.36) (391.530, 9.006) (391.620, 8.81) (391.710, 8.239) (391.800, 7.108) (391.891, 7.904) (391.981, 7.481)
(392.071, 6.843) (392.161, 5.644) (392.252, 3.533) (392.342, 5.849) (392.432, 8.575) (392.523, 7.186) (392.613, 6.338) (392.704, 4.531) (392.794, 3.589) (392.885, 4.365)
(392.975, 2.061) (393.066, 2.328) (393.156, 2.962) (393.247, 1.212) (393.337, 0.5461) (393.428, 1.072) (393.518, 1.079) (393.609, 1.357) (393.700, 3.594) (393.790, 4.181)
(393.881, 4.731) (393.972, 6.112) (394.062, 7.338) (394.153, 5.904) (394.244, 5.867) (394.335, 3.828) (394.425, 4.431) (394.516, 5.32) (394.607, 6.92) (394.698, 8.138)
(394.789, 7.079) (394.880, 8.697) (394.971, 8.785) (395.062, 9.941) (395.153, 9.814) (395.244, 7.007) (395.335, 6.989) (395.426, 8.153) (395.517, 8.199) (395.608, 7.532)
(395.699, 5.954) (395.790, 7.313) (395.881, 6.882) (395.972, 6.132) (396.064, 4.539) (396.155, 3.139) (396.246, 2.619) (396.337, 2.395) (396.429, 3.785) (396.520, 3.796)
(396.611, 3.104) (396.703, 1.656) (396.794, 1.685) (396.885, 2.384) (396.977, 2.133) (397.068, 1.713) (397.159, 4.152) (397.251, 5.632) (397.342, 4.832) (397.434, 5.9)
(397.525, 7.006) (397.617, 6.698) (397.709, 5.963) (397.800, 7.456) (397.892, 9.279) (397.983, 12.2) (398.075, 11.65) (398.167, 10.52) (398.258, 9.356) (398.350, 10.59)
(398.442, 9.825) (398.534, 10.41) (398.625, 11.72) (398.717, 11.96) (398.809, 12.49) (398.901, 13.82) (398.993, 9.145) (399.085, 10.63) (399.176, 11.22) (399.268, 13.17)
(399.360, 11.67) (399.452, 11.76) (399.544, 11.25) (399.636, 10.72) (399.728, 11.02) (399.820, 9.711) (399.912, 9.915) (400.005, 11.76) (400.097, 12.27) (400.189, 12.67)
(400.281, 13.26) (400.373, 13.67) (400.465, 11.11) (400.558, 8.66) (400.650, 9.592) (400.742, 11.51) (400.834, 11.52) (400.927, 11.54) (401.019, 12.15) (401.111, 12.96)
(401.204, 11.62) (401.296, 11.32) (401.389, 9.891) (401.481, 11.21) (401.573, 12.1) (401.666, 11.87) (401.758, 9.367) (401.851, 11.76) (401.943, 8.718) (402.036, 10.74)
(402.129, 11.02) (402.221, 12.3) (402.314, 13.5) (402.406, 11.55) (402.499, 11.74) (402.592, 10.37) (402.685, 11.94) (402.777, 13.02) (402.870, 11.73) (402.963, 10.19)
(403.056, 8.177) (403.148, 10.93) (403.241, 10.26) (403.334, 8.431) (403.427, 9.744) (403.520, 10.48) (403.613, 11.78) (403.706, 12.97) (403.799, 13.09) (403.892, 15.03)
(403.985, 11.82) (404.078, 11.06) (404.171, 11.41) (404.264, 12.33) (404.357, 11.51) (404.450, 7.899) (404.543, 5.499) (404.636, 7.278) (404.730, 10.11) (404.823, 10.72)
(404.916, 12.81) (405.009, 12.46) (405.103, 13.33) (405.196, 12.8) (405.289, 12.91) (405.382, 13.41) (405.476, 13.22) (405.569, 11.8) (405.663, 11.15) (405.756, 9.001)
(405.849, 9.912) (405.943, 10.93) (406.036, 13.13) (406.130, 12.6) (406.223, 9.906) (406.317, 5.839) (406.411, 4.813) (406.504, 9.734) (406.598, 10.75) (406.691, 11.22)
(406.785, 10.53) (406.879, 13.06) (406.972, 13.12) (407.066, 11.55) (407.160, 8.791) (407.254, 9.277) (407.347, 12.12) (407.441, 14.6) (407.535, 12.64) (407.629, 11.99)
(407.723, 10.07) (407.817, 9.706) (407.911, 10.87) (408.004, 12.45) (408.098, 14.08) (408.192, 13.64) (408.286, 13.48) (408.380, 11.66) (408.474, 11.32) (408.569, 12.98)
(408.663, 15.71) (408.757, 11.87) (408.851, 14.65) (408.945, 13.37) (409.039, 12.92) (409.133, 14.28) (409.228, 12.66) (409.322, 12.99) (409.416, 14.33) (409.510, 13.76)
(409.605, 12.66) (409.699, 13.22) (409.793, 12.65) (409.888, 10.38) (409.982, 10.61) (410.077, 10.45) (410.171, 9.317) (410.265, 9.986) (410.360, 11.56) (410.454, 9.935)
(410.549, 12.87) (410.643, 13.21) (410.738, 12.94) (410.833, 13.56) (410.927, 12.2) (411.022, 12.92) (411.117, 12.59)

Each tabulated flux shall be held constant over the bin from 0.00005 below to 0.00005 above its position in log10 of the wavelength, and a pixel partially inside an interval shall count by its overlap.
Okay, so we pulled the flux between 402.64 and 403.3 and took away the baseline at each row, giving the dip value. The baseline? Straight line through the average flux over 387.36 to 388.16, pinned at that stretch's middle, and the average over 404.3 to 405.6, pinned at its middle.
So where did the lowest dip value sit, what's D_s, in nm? 403.056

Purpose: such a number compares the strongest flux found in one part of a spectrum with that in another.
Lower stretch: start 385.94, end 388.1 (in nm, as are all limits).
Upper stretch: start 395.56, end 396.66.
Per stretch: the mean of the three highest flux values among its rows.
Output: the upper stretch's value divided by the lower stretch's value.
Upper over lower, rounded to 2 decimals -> 0.79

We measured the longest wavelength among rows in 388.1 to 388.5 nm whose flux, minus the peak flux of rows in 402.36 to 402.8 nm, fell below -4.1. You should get 388.477 nm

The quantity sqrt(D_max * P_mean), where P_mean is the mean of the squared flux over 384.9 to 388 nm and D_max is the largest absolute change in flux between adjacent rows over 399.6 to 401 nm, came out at 11.1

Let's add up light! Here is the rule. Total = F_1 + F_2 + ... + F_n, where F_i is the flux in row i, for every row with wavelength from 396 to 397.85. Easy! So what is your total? 81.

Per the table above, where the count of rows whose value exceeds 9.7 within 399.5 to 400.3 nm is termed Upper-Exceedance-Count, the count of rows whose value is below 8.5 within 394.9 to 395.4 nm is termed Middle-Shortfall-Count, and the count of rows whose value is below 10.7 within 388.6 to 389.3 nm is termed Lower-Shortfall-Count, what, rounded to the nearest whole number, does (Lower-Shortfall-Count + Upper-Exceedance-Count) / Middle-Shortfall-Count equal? 8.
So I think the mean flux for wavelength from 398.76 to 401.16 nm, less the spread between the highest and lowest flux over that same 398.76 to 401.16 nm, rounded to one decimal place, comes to 6.3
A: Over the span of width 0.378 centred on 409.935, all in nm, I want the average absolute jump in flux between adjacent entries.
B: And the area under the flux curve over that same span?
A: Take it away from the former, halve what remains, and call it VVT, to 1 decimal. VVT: -1.6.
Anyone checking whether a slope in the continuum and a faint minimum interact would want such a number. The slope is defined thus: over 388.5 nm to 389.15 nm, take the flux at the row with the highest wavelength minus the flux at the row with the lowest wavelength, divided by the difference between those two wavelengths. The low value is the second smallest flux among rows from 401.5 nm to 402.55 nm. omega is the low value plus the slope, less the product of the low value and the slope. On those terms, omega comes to -63.2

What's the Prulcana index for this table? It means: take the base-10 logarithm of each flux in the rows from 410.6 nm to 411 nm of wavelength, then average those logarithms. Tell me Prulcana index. 1.11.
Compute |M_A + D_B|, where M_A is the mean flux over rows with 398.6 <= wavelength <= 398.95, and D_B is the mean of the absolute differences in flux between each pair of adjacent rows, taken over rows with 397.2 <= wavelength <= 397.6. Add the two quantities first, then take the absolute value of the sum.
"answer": 13.5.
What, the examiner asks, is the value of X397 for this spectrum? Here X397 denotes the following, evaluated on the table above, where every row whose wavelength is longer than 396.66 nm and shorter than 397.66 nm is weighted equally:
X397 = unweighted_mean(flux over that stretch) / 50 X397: 0.080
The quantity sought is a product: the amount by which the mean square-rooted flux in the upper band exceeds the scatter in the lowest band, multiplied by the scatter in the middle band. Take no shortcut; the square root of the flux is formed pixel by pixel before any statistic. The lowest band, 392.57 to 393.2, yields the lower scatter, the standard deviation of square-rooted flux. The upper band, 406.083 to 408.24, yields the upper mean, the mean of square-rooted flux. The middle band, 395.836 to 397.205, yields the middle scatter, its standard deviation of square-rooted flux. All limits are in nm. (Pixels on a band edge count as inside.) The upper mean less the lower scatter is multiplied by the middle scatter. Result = 1.2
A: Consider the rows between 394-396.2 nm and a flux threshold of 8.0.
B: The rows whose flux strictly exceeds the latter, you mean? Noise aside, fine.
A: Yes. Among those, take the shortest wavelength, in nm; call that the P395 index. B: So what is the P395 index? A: 394.698 nm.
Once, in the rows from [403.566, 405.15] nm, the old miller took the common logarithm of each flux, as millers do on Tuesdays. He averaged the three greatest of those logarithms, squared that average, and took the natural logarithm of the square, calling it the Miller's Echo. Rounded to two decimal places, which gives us 0.26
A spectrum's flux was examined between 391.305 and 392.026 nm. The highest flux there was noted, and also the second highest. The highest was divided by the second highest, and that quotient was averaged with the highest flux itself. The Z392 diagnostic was 5.8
